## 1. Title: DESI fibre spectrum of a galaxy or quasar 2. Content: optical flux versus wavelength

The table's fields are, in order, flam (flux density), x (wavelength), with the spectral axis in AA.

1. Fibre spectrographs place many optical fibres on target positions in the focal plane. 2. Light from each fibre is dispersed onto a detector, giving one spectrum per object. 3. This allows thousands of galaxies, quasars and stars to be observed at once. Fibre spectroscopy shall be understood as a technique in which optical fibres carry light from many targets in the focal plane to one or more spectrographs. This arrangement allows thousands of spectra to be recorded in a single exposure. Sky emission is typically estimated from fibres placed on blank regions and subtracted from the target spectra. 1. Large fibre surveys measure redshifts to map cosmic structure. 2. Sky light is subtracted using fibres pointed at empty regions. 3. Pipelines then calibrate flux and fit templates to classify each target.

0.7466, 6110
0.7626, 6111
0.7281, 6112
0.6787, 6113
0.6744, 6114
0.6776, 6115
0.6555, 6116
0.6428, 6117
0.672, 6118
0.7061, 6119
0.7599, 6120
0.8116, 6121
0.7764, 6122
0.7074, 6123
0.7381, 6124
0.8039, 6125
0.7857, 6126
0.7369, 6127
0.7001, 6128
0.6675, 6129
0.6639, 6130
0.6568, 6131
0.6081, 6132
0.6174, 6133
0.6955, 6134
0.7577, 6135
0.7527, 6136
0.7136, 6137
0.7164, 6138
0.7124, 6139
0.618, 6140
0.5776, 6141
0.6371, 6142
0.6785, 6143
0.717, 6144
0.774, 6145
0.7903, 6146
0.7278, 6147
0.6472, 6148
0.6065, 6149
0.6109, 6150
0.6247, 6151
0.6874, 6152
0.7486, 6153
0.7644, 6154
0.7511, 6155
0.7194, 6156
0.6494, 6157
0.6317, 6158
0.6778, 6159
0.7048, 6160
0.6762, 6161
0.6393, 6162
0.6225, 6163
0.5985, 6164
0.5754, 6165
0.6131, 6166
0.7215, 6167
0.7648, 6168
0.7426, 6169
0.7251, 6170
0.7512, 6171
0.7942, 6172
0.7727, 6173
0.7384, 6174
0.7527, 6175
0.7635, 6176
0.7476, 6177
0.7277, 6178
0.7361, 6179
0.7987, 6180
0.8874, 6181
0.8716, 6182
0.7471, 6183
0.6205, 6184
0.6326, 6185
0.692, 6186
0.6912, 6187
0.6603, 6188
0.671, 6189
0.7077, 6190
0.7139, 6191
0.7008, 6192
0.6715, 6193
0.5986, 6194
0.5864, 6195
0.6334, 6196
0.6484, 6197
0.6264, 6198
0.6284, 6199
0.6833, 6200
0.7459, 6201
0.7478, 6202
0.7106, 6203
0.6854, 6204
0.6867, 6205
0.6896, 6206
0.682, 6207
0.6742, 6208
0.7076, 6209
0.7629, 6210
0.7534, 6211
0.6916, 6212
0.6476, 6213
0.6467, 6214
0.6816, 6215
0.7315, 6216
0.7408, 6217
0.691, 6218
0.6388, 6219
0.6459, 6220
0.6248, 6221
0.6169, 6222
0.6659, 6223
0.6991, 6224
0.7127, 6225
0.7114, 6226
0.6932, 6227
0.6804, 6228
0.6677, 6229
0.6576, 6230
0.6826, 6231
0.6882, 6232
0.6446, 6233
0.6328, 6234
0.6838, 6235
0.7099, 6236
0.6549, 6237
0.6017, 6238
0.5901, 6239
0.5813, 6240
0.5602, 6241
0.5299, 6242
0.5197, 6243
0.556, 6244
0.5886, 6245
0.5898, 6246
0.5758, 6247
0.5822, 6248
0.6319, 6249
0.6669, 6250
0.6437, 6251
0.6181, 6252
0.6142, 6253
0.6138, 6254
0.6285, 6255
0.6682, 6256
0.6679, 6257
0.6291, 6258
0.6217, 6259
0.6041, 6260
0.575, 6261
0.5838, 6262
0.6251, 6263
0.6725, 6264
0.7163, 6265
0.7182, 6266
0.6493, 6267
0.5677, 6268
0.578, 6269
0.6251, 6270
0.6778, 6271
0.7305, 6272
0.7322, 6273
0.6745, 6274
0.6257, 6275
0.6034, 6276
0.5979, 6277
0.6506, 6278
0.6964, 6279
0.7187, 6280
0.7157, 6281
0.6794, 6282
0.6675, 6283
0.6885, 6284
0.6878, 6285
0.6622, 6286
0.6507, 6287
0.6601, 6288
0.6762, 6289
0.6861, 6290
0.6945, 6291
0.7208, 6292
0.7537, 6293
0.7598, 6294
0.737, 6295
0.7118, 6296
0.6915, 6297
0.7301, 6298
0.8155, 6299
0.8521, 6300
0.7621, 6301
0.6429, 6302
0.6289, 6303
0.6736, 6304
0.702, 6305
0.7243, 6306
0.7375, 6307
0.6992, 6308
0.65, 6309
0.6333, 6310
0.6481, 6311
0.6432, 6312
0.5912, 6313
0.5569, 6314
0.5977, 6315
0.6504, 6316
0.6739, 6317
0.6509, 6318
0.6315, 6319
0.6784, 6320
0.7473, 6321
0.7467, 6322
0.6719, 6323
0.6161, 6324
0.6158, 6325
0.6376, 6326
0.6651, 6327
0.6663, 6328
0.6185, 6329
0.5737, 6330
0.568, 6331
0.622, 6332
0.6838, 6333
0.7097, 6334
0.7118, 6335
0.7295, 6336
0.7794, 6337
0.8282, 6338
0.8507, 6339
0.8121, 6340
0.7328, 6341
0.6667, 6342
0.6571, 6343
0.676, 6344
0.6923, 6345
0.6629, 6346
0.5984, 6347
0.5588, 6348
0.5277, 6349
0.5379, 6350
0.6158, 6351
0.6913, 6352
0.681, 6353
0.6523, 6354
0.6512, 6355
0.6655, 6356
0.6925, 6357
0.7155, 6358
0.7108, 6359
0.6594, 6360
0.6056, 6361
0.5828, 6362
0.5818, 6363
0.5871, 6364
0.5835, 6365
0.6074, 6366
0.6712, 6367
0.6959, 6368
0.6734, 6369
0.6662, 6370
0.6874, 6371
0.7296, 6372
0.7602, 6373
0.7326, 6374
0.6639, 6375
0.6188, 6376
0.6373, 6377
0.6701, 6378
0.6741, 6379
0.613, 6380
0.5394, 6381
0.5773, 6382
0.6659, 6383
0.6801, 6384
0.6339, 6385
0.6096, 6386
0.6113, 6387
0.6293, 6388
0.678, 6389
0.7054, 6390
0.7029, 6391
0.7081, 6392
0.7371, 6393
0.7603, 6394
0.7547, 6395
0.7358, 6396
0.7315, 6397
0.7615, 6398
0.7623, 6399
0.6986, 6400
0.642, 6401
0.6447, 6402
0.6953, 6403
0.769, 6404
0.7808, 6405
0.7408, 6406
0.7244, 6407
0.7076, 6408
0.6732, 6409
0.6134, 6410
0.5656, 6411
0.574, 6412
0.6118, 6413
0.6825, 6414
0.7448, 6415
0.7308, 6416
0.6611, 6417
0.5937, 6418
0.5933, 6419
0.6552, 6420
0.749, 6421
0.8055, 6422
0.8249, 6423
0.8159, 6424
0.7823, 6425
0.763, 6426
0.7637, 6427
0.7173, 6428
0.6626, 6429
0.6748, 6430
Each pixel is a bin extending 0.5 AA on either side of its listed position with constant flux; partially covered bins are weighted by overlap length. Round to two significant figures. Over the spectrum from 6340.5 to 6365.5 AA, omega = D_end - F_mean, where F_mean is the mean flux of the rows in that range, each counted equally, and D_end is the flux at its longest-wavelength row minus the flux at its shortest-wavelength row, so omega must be -0.79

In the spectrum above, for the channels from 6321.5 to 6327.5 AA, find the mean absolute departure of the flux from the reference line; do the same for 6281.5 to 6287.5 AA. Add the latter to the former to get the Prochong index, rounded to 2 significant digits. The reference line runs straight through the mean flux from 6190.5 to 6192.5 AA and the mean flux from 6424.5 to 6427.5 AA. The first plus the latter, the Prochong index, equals 0.14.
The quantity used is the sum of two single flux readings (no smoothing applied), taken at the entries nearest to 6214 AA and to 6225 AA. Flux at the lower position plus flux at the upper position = 1.36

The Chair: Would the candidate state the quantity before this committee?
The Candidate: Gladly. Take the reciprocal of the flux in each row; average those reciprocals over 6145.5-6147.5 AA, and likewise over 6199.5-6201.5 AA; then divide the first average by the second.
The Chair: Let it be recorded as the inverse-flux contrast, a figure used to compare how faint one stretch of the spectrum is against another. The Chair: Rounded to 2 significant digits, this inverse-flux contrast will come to 0.94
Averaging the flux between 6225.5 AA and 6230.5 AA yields 0.68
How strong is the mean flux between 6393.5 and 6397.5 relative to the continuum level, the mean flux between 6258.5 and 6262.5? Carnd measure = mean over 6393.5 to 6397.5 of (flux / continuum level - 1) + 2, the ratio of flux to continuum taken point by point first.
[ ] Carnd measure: 2.25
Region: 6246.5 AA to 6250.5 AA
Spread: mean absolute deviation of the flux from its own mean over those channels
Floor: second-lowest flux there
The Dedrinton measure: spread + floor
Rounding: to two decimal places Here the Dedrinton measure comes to 0.62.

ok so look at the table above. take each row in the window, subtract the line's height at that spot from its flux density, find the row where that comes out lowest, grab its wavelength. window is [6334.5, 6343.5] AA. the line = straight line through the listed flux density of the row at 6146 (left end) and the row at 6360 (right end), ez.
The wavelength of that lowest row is 6343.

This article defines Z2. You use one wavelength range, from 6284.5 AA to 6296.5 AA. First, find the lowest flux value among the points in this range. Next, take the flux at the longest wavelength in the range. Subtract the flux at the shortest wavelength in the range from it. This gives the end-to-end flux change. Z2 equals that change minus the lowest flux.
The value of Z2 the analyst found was -0.627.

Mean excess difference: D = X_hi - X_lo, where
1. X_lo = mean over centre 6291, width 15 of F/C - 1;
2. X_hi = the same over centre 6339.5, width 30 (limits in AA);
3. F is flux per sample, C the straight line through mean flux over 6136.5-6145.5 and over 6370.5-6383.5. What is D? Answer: -0.043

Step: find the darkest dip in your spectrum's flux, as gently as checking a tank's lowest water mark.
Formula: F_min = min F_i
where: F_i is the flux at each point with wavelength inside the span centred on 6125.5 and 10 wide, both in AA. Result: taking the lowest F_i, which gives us 0.6639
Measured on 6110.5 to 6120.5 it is 0.6428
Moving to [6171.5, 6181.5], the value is 0.7277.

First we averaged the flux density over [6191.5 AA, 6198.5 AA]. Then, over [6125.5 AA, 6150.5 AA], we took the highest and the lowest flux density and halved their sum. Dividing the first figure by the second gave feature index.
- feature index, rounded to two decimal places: 0.93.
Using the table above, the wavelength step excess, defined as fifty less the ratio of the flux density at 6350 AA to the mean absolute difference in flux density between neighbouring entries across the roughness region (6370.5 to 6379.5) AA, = 34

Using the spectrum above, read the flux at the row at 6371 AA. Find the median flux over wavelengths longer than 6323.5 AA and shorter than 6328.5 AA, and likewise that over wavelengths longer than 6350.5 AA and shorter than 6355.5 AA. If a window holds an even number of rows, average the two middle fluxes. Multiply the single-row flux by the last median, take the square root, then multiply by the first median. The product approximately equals 0.43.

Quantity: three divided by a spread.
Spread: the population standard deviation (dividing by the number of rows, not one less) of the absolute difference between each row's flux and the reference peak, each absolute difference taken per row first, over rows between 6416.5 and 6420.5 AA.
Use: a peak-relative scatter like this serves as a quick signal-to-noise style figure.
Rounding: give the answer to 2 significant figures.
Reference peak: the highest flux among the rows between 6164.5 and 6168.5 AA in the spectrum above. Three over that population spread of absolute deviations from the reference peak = 93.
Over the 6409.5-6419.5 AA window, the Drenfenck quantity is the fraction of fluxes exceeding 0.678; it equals 0.30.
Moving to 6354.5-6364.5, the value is 0.30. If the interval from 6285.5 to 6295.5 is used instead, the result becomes 0.60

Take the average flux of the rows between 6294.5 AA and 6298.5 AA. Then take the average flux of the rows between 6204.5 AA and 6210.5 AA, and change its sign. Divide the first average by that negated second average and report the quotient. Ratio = -1.02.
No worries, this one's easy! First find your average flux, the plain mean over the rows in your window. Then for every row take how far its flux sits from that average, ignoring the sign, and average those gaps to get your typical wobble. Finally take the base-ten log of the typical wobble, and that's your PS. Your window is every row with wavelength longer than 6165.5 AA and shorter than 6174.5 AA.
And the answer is -1.5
